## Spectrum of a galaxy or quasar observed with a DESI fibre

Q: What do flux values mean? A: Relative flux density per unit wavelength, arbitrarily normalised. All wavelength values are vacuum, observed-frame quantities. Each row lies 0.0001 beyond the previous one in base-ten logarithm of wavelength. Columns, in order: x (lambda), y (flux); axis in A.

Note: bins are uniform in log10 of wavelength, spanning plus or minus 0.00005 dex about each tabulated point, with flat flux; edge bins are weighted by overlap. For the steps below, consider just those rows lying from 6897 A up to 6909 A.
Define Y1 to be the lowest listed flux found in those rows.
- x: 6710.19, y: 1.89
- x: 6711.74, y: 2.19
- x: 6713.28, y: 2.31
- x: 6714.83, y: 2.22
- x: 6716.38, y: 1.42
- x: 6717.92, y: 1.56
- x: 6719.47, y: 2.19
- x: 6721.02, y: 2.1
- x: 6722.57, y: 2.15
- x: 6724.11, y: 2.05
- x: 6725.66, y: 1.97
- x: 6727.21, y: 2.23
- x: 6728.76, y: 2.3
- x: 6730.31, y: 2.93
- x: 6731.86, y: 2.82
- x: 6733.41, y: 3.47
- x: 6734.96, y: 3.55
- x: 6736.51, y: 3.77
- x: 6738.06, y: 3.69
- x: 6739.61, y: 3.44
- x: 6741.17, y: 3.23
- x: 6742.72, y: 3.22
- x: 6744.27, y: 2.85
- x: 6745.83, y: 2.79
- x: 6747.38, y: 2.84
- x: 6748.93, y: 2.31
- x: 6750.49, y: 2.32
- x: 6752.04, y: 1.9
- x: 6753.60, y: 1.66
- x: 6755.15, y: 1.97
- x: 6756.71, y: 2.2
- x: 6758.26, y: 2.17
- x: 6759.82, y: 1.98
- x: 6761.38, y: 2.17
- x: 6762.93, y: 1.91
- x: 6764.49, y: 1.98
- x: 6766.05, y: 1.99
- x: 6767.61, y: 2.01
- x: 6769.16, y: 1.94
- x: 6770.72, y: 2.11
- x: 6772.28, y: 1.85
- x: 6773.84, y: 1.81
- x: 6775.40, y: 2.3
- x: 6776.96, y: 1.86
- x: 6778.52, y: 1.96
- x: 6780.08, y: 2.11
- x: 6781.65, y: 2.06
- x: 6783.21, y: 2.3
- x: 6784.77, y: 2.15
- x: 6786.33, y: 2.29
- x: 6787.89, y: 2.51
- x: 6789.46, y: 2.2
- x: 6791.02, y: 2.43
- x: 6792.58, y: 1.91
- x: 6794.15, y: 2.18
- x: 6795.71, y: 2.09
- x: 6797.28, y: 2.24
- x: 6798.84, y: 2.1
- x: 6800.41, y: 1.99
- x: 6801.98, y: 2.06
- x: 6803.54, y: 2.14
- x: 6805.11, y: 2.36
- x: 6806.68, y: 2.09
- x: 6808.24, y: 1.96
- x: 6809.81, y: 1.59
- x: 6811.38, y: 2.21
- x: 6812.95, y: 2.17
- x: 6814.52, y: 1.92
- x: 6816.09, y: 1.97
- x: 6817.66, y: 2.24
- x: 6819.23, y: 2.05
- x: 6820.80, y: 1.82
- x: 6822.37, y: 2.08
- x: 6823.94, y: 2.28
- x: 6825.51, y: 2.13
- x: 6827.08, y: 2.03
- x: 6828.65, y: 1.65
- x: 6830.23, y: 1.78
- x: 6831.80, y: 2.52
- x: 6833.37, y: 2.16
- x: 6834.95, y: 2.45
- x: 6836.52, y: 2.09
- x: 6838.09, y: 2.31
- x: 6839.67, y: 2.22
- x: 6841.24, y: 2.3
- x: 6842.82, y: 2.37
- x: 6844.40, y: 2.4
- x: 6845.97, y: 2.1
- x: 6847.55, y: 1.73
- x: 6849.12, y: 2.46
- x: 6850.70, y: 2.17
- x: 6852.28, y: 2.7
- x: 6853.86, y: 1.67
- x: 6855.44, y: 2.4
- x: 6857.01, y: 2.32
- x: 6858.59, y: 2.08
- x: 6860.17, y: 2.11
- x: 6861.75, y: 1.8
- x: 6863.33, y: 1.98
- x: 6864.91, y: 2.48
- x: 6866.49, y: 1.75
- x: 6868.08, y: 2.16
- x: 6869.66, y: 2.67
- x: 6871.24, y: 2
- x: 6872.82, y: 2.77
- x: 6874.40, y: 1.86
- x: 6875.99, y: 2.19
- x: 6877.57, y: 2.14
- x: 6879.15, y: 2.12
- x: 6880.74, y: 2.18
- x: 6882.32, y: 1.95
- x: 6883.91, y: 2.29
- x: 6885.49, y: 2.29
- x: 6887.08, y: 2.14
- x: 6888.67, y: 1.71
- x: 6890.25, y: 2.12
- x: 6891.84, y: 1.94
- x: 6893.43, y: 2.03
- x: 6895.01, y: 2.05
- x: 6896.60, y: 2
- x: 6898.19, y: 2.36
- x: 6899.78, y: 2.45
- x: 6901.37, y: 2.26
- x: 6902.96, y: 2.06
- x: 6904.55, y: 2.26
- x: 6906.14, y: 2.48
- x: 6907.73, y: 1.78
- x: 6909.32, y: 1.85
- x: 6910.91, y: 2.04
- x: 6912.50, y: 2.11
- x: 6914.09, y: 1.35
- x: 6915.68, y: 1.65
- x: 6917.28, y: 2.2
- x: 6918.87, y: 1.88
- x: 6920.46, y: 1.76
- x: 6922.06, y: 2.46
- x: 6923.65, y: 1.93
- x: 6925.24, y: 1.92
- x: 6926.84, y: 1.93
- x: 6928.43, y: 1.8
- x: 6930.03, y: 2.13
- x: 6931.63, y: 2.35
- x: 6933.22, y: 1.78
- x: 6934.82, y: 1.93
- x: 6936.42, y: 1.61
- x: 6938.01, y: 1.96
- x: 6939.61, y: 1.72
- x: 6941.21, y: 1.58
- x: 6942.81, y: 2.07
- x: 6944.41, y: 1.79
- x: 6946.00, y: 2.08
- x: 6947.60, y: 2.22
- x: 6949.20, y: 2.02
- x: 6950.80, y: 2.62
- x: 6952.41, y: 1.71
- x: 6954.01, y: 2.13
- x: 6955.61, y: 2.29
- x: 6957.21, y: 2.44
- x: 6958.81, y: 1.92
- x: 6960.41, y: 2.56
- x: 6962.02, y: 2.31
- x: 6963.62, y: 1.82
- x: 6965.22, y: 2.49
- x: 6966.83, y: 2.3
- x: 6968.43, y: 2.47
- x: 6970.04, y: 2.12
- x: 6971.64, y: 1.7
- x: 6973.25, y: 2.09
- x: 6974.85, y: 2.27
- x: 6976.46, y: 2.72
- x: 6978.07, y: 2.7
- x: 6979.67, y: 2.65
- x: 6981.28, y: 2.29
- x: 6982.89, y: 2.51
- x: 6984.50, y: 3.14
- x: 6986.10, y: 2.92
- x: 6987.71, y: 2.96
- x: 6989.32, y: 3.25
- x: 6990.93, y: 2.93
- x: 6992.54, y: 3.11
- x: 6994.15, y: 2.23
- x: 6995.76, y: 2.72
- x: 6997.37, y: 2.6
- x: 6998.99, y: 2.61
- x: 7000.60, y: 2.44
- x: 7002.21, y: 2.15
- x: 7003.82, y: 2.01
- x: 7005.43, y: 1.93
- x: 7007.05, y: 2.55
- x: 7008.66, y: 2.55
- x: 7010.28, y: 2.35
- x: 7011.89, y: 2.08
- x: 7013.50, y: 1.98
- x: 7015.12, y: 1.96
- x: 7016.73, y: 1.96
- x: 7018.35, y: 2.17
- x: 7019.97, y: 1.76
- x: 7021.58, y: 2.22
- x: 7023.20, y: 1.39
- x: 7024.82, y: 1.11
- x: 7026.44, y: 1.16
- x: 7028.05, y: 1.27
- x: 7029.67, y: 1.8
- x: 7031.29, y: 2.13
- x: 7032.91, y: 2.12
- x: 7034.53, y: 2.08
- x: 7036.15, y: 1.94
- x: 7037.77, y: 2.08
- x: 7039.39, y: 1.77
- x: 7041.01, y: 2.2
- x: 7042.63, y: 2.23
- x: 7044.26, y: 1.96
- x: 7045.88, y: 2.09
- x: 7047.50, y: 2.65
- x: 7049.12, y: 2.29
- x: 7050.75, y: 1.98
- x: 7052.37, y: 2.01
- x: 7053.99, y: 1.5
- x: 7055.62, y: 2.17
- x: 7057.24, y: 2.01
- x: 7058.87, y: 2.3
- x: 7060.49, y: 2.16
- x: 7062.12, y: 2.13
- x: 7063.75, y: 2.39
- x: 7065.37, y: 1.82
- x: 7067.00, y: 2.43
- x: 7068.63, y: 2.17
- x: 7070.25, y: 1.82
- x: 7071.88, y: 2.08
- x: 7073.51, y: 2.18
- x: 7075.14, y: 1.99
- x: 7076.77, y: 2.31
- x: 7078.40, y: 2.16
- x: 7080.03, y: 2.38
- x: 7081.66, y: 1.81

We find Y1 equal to 1.78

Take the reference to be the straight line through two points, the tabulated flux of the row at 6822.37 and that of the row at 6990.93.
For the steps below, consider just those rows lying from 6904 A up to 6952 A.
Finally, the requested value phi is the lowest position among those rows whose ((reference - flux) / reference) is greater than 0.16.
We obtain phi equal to 6907.73 A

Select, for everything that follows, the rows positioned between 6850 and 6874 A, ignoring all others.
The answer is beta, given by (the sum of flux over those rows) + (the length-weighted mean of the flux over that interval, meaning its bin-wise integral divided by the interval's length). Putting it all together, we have 35.3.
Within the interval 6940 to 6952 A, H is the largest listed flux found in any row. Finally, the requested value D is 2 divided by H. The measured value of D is 0.76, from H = 2.62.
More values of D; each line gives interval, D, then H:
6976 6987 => 0.64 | 3.14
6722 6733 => 0.68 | 2.93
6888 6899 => 0.85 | 2.36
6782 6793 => 0.80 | 2.51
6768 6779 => 0.87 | 2.3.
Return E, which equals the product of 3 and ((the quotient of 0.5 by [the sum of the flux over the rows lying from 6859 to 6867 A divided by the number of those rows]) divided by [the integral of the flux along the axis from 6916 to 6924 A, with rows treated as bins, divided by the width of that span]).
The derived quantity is 0.365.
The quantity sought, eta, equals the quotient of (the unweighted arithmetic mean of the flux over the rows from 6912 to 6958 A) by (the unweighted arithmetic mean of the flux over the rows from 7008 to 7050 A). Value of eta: 1.004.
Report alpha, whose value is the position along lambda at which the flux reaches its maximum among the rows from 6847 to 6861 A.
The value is 6852.28 A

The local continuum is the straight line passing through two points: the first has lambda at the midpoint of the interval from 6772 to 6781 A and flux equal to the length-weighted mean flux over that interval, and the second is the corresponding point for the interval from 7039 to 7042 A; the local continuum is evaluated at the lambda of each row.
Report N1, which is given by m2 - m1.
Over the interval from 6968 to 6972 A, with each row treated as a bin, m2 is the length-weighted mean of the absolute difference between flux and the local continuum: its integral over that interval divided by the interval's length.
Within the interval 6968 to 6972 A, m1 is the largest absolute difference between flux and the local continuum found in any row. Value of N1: -0.18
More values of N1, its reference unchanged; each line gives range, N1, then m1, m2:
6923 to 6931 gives -0.09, 0.2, 0.12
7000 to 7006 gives -0.26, 0.4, 0.16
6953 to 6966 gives -0.24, 0.5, 0.30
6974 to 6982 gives -0.19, 0.7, 0.50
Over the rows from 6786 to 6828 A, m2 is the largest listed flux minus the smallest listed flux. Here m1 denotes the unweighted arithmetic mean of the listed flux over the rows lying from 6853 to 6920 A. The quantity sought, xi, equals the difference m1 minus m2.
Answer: 1.17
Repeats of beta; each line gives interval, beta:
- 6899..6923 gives 32.6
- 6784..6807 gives 34.9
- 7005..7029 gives 30.3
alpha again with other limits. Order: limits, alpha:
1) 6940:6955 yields 6950.80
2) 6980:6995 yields 6989.32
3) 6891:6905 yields 6899.78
